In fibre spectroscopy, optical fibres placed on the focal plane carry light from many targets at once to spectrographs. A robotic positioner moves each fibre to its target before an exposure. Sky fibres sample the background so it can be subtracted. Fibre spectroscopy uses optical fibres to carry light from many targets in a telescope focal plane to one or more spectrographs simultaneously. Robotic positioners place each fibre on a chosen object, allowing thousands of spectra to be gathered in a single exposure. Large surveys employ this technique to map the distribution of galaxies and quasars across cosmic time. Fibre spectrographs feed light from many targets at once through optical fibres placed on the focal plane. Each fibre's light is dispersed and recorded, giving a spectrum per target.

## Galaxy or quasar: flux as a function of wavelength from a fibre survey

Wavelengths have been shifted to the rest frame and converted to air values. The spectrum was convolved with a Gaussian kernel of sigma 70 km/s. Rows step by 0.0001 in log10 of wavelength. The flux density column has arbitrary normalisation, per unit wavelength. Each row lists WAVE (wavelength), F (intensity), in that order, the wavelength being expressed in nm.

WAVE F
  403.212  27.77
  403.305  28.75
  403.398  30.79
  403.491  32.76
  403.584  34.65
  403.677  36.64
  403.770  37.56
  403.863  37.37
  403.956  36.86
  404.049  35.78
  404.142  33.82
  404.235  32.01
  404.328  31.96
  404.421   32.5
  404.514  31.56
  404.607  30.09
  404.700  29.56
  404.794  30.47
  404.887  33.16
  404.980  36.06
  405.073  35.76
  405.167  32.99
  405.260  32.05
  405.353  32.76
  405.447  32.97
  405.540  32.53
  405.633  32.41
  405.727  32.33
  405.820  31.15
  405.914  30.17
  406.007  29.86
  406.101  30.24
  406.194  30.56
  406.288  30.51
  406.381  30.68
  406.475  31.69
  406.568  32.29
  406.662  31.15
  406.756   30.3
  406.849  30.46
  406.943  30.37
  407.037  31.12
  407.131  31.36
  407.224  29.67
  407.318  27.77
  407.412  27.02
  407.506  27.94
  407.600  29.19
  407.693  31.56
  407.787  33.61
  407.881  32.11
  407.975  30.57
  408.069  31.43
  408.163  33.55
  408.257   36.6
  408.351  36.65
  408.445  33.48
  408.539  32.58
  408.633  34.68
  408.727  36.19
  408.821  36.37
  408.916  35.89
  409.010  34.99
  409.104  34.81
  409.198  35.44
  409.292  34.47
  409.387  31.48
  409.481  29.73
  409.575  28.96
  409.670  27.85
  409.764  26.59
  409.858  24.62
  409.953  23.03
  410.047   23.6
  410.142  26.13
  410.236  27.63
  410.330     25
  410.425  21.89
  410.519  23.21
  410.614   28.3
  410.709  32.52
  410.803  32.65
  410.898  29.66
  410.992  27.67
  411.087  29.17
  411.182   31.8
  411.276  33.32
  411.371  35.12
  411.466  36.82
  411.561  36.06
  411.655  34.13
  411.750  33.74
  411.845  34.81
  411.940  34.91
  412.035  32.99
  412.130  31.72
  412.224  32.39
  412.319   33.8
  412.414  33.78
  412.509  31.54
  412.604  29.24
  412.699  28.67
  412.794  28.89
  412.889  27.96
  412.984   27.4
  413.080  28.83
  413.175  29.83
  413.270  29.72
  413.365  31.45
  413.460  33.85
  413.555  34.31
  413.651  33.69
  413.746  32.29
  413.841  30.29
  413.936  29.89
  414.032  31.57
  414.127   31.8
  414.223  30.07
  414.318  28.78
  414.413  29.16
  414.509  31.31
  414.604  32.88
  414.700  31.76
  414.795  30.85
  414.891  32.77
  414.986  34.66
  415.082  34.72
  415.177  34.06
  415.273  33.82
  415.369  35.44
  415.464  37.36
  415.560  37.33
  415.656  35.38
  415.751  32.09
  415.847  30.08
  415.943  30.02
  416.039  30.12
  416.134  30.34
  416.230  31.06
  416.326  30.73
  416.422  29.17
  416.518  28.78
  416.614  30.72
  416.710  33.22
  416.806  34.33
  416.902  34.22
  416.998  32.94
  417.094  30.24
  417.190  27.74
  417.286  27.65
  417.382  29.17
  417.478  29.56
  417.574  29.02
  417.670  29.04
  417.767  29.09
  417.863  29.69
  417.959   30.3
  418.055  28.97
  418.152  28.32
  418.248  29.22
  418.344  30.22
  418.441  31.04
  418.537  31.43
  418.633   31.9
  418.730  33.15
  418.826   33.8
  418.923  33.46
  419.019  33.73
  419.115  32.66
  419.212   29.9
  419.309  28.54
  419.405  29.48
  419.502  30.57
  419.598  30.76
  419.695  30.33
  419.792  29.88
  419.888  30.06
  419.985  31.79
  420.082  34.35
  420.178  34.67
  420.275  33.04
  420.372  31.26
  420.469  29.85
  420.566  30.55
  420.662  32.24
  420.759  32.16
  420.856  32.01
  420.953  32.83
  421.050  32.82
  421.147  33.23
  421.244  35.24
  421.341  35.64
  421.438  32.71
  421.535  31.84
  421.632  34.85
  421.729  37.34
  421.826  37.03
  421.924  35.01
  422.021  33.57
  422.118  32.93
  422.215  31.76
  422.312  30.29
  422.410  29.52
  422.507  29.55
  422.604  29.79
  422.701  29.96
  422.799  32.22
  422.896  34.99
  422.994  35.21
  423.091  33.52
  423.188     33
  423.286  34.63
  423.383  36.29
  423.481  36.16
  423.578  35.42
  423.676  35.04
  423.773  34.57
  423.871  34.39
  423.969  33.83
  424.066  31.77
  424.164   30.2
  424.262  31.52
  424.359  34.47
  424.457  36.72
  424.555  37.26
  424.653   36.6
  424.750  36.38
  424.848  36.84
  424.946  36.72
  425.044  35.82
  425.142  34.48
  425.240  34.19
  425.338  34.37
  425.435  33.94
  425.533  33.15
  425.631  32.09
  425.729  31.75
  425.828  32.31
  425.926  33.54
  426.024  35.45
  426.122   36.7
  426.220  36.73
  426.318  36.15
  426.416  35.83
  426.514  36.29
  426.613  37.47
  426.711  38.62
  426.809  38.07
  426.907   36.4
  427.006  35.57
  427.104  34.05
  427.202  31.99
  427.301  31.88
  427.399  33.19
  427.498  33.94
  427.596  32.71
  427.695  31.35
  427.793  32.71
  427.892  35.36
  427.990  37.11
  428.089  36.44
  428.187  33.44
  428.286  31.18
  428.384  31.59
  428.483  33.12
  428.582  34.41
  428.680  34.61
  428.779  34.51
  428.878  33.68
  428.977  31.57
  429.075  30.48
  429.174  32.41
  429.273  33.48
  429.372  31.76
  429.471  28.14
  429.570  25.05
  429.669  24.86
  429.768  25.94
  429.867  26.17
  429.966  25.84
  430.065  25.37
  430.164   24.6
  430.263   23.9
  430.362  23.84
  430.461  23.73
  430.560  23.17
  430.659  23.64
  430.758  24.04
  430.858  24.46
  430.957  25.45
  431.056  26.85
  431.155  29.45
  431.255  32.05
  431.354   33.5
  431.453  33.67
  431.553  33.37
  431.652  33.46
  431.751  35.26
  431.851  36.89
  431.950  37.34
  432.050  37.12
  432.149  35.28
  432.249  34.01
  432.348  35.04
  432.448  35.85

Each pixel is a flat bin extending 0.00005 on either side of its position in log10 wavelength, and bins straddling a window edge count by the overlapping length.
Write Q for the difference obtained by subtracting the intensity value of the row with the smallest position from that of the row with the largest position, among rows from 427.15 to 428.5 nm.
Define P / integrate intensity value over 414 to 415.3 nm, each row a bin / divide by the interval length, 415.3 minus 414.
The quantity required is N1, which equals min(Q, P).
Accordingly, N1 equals 1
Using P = 32.0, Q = 1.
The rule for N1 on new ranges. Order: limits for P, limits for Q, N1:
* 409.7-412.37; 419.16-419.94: 0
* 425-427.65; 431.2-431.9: 5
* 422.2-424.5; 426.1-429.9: -11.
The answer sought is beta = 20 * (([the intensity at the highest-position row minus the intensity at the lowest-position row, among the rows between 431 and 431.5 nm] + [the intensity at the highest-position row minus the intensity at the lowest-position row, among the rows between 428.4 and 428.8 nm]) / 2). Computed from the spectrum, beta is 82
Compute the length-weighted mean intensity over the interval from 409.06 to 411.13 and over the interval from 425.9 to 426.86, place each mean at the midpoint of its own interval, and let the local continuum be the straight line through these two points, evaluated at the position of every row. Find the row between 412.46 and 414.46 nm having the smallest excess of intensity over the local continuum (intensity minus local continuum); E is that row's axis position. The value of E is 412.984 nm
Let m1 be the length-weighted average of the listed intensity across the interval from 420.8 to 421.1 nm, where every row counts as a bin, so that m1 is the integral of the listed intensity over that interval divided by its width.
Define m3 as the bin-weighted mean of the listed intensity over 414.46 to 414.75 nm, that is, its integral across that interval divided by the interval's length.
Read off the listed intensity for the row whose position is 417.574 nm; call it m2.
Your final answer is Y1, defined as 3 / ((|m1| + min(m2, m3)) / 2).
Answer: 0.098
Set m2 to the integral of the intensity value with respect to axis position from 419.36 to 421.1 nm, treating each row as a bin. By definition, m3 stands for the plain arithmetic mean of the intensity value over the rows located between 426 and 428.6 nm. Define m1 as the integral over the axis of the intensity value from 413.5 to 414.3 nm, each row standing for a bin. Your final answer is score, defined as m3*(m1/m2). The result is 16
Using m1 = 25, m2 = 55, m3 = 34.7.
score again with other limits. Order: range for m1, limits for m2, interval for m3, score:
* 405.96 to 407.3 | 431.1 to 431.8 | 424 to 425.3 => 62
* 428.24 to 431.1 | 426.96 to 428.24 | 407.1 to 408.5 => 59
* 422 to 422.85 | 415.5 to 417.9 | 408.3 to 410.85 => 11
